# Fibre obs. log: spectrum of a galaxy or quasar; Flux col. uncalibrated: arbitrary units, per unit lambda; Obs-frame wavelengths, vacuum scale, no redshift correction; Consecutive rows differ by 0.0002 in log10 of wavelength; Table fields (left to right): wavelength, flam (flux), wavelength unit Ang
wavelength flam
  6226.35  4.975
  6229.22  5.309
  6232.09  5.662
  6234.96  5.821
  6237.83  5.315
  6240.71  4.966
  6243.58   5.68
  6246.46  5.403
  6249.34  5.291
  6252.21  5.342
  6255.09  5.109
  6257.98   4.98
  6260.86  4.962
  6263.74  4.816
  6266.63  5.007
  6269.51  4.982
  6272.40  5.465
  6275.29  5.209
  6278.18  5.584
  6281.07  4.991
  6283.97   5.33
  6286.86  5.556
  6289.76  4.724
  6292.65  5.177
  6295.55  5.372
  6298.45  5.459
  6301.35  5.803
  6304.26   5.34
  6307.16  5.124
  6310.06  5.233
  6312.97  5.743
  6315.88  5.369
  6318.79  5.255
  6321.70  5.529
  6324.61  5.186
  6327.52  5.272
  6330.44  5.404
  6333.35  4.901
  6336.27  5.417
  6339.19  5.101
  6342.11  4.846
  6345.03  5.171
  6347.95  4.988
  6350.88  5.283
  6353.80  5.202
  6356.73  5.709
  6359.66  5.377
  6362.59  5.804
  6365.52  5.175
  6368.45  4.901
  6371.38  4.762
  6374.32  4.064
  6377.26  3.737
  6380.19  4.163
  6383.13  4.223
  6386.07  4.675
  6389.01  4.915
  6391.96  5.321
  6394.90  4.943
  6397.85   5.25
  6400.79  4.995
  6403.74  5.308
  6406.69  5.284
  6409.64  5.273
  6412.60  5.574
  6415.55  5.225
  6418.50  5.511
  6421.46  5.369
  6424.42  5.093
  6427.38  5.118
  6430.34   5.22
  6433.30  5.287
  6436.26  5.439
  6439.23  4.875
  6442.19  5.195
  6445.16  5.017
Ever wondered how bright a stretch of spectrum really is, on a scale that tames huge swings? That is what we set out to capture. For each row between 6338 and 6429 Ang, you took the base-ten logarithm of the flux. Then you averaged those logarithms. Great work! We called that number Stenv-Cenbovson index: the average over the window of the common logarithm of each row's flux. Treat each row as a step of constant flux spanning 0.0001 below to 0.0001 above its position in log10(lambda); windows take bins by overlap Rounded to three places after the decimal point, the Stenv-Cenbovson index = 0.701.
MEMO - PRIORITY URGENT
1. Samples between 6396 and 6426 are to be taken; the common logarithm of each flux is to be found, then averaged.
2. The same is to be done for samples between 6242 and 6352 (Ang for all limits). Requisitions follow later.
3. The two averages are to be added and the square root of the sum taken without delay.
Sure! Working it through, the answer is 1.20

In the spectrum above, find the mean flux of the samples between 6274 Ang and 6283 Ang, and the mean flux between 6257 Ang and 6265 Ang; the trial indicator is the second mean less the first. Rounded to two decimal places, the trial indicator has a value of -0.34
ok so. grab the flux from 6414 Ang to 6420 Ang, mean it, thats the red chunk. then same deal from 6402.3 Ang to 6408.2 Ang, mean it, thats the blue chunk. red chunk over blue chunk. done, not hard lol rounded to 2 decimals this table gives 1.01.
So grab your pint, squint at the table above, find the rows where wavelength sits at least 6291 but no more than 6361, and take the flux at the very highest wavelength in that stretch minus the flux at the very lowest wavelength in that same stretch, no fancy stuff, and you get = 0.2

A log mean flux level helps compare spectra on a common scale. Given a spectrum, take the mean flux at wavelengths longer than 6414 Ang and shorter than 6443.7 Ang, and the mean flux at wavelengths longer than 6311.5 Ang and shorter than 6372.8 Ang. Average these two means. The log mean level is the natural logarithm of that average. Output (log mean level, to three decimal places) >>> 1.657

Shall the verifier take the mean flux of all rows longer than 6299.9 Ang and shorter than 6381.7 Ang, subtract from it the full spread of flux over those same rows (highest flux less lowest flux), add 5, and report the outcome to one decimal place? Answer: 8.1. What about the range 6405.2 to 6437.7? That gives 9.8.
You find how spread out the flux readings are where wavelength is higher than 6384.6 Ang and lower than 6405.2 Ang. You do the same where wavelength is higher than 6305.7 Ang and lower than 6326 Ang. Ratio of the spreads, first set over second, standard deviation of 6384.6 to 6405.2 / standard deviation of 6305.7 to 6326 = 1.1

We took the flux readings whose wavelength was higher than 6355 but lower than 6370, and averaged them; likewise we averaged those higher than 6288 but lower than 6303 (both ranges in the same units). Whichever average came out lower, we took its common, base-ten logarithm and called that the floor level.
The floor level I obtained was 0.725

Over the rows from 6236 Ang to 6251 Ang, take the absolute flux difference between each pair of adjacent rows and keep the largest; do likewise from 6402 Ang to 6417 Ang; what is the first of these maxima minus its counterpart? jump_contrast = 0.4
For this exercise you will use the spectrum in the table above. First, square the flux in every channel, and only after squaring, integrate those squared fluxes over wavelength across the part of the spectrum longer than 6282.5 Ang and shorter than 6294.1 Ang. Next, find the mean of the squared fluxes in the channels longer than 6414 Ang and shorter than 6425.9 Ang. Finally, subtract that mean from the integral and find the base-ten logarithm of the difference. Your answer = 2.46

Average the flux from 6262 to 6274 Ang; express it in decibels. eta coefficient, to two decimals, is 7.05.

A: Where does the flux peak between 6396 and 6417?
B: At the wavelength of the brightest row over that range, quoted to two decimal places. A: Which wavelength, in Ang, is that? 6412.60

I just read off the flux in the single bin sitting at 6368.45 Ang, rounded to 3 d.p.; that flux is 4.901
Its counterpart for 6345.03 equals 5.171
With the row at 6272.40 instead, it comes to 5.465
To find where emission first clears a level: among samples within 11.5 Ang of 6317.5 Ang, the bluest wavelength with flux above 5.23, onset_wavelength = 6310.06 Ang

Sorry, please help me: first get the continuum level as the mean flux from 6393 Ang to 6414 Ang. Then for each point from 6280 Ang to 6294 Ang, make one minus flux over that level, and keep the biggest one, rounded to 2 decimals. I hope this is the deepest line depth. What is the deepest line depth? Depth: 0.10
